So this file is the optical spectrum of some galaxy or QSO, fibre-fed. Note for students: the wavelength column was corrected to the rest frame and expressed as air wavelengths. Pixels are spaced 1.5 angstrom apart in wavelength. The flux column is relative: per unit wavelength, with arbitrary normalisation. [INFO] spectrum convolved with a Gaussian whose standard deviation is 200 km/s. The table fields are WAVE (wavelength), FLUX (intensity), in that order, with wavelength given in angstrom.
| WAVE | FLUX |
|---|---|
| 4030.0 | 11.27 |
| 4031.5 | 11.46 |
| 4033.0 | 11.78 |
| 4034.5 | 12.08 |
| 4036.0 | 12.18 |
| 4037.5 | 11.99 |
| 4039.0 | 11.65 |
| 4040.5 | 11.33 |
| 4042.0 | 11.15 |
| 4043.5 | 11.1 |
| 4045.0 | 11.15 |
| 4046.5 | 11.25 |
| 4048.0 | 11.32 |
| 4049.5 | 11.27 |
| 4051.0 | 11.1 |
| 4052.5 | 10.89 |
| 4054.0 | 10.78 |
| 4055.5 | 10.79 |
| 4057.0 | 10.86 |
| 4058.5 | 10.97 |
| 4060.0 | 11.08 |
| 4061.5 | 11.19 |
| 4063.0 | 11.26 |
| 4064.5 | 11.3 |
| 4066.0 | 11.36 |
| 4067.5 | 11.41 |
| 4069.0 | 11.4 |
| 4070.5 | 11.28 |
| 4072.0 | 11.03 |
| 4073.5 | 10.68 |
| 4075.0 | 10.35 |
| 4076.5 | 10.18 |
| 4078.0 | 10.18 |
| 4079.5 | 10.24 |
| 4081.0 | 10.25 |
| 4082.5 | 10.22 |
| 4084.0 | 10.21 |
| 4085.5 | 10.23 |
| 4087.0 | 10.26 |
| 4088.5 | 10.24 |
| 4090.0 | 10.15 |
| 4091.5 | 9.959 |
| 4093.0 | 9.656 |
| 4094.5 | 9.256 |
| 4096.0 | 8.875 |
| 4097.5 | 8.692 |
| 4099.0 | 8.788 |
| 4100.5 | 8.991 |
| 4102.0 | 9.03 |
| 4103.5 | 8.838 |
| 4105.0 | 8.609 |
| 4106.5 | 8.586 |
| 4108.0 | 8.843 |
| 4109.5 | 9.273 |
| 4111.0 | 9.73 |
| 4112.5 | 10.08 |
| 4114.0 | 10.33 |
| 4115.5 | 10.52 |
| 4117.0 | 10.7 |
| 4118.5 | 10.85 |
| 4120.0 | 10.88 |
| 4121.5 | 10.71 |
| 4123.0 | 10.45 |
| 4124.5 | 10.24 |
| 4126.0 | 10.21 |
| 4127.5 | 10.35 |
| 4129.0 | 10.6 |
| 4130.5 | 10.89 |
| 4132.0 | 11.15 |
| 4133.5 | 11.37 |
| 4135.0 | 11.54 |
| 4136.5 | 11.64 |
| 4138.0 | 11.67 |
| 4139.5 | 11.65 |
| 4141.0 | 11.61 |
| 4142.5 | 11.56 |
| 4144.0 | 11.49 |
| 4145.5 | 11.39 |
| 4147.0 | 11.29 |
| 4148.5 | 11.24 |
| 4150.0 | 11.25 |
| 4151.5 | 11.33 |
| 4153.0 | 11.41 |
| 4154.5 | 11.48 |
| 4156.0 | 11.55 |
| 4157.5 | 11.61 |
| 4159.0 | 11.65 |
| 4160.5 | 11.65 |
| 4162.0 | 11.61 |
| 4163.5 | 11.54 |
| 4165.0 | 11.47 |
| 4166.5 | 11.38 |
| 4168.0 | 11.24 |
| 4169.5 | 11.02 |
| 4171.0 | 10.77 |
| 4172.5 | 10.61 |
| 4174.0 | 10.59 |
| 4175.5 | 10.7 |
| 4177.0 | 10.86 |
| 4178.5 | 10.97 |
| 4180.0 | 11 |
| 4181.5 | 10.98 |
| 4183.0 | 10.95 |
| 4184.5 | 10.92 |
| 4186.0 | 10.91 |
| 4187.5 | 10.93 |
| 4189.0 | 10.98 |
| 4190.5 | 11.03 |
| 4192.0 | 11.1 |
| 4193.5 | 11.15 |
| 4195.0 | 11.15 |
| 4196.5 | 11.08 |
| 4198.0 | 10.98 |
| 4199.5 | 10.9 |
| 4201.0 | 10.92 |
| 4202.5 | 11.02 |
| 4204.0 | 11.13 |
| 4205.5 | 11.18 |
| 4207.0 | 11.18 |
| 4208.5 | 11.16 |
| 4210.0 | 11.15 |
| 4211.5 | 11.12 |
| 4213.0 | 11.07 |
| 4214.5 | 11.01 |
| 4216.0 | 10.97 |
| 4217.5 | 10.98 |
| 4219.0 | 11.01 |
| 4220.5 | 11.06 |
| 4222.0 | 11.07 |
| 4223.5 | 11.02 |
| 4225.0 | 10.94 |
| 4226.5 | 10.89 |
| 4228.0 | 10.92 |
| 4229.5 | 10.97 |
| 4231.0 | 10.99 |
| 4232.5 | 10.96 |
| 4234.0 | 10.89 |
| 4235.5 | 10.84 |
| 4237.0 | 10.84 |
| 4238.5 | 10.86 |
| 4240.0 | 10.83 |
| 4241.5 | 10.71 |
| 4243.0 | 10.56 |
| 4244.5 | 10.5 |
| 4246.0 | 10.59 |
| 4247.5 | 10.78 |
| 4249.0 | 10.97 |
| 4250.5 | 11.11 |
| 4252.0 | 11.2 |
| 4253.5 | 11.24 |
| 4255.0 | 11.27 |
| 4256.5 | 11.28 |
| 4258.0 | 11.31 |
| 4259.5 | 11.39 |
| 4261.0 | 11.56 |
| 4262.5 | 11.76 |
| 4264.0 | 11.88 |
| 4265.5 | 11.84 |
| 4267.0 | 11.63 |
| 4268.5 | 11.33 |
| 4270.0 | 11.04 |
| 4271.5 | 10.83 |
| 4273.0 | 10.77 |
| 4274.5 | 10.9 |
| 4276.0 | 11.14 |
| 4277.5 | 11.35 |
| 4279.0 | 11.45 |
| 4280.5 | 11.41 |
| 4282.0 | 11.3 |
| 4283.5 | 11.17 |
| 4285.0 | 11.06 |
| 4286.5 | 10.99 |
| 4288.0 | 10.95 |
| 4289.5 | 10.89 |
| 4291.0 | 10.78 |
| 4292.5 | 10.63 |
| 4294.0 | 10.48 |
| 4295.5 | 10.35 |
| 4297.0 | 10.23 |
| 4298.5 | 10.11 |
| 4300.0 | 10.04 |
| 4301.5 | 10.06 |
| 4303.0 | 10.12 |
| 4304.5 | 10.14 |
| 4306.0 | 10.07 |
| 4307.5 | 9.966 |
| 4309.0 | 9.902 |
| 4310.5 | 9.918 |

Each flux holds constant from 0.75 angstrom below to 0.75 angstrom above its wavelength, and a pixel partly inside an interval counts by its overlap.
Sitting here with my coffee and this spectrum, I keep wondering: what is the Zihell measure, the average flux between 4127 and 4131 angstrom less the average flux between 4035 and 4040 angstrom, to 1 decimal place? -1.3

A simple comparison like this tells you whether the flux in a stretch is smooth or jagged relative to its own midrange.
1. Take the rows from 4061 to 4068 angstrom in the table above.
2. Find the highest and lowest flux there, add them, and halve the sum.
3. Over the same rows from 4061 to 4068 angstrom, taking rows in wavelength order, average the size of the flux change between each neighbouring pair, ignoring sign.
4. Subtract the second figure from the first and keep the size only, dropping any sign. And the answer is 11.2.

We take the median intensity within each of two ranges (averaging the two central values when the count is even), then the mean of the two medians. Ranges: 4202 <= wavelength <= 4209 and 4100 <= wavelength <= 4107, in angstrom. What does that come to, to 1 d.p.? 10.0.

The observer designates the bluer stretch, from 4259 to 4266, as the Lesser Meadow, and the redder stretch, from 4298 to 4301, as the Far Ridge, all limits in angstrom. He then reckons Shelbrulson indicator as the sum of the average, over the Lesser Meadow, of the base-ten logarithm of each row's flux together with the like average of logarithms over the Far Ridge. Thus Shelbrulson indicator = 2.071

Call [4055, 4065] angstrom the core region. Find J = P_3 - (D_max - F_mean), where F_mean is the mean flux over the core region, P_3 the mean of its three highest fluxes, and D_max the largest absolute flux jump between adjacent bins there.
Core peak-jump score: 22.2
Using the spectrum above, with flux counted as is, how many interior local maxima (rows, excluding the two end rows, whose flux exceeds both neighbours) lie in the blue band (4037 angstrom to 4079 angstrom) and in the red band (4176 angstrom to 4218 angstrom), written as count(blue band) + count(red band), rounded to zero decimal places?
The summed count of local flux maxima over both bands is 3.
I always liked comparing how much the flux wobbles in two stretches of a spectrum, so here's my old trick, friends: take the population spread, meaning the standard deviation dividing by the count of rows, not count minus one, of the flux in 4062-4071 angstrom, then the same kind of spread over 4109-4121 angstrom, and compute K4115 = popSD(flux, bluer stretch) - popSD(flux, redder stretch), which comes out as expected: -0.48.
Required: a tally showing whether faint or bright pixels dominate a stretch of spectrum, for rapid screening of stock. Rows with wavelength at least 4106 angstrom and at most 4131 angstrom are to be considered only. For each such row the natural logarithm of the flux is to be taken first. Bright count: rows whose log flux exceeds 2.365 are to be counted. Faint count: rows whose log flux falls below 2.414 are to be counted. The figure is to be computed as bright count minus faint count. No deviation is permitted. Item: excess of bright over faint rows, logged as -12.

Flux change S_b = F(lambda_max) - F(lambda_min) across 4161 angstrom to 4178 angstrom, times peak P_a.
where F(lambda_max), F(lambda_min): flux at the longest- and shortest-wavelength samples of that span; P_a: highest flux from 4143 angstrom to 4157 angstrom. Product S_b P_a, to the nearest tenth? -8.7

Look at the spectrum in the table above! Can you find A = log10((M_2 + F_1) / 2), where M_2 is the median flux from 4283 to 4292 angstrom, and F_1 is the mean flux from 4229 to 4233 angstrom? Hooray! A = 1.04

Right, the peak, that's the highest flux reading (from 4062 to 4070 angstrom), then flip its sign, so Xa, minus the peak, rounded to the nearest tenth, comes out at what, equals -11.4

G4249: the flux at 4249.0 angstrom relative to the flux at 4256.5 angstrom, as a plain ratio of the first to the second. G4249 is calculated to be 0.97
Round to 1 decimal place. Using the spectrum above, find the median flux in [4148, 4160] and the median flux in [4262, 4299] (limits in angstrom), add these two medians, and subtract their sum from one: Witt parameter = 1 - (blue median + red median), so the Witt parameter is -21.5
